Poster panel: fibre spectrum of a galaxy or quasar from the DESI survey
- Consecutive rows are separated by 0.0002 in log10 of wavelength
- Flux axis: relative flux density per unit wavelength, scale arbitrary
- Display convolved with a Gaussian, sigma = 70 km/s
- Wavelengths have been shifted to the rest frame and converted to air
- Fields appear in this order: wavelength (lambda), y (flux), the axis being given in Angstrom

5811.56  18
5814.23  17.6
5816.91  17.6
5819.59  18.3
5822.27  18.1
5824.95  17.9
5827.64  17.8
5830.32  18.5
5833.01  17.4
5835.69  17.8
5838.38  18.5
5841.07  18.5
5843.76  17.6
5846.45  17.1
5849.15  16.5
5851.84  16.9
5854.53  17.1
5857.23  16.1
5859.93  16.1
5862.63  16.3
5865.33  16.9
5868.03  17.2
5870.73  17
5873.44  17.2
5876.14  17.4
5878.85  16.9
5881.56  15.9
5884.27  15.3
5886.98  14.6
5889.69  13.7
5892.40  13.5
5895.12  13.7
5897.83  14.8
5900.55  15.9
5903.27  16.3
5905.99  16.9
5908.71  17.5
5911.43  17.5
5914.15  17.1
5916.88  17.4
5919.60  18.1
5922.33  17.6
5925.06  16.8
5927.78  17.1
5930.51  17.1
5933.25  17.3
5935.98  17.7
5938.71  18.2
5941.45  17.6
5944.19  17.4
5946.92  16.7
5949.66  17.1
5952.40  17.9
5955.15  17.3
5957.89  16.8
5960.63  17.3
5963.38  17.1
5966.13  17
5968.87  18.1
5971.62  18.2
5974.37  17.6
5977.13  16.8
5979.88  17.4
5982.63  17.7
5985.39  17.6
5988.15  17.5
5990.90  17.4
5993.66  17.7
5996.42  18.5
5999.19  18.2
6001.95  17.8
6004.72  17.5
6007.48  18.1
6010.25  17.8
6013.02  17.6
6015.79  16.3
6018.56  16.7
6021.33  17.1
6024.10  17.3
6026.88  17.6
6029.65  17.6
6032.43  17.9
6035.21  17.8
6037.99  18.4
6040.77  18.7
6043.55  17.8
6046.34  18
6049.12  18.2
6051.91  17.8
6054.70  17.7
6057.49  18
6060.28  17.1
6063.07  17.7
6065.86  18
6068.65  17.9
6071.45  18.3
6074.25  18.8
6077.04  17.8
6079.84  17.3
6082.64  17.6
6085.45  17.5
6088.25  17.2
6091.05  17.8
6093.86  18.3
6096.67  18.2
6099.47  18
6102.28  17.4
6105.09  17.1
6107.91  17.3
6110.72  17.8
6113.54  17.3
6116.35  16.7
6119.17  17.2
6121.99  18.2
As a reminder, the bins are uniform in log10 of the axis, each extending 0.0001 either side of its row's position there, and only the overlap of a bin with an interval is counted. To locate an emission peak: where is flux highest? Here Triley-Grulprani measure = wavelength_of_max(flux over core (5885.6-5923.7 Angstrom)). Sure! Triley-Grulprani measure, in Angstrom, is 5919.60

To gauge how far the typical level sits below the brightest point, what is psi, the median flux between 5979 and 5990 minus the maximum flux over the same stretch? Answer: -0.15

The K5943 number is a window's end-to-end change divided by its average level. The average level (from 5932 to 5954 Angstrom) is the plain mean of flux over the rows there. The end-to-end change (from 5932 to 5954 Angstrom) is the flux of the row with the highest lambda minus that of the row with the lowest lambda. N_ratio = 0.03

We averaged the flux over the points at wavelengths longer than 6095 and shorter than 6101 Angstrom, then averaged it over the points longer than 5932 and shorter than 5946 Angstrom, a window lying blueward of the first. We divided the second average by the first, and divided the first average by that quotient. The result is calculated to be 18.6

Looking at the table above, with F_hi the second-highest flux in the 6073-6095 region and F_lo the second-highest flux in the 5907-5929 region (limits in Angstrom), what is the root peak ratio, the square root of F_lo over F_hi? 0.98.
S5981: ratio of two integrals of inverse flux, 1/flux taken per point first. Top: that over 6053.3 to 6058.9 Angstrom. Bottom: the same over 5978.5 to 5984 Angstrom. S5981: 1.00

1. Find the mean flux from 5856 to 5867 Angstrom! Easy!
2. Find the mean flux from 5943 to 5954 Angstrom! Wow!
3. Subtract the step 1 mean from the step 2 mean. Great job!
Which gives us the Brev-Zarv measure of 0.9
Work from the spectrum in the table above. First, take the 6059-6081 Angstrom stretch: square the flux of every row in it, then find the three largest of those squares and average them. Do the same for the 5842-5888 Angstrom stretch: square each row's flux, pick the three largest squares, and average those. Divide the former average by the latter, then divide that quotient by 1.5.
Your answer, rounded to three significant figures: 0.743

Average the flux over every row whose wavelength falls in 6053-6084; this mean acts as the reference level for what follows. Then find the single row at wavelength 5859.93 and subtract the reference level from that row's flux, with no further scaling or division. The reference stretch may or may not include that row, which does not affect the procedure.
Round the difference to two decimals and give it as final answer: -1.74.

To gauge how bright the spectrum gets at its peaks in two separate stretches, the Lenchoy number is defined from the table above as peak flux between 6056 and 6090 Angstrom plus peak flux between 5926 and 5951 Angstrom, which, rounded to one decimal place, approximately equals 37.0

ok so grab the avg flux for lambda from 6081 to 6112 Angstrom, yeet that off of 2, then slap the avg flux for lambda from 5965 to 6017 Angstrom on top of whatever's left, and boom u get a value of 2.0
